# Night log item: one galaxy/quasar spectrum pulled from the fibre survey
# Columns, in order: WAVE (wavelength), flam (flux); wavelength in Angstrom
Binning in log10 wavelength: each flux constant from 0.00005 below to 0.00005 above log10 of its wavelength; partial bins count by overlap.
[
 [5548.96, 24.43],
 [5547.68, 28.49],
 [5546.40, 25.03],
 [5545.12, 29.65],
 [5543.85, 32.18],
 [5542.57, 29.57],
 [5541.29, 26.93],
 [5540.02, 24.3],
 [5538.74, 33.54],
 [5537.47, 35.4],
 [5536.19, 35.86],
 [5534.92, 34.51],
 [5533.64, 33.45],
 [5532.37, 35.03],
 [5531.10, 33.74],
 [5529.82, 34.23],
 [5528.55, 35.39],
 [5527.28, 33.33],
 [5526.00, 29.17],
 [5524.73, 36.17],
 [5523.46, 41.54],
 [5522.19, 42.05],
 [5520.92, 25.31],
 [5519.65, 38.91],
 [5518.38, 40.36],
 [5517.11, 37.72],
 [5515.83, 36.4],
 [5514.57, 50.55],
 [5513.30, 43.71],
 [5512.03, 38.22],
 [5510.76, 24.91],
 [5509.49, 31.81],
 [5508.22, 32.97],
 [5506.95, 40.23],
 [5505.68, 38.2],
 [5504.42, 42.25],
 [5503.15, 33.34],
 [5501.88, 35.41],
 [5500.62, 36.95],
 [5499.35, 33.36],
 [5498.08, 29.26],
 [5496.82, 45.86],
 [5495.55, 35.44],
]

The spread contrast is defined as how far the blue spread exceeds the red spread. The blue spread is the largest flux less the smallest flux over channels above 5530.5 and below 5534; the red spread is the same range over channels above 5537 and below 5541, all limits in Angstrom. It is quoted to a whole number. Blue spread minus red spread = -10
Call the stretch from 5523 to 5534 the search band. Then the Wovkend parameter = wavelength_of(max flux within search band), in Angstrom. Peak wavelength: 5523.46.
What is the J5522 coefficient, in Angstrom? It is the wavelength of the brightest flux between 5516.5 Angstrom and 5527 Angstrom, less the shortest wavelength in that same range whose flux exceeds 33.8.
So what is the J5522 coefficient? 5.1 Angstrom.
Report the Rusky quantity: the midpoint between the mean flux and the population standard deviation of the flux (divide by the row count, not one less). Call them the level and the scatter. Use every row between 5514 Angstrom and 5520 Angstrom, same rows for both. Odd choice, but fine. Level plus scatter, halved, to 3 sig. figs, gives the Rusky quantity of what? 22.9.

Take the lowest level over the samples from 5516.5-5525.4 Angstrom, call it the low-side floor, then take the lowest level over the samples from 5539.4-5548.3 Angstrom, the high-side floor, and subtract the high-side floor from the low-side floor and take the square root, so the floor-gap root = 1.0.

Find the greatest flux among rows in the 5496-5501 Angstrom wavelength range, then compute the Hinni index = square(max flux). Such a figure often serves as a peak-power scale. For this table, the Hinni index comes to 2103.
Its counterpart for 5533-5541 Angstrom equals 1286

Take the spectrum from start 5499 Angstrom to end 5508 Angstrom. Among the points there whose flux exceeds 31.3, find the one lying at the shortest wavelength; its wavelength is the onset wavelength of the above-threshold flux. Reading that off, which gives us 5499.35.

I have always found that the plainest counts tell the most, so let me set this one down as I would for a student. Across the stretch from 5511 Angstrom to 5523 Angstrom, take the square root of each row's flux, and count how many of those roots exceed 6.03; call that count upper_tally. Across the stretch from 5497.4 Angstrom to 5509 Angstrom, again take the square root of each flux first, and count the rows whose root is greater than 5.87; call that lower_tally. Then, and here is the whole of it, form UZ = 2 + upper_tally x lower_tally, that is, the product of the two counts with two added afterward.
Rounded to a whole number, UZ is 42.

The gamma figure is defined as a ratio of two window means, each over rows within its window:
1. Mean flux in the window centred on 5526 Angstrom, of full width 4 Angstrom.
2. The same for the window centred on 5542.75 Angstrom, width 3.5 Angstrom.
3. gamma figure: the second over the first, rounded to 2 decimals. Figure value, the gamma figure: 0.90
